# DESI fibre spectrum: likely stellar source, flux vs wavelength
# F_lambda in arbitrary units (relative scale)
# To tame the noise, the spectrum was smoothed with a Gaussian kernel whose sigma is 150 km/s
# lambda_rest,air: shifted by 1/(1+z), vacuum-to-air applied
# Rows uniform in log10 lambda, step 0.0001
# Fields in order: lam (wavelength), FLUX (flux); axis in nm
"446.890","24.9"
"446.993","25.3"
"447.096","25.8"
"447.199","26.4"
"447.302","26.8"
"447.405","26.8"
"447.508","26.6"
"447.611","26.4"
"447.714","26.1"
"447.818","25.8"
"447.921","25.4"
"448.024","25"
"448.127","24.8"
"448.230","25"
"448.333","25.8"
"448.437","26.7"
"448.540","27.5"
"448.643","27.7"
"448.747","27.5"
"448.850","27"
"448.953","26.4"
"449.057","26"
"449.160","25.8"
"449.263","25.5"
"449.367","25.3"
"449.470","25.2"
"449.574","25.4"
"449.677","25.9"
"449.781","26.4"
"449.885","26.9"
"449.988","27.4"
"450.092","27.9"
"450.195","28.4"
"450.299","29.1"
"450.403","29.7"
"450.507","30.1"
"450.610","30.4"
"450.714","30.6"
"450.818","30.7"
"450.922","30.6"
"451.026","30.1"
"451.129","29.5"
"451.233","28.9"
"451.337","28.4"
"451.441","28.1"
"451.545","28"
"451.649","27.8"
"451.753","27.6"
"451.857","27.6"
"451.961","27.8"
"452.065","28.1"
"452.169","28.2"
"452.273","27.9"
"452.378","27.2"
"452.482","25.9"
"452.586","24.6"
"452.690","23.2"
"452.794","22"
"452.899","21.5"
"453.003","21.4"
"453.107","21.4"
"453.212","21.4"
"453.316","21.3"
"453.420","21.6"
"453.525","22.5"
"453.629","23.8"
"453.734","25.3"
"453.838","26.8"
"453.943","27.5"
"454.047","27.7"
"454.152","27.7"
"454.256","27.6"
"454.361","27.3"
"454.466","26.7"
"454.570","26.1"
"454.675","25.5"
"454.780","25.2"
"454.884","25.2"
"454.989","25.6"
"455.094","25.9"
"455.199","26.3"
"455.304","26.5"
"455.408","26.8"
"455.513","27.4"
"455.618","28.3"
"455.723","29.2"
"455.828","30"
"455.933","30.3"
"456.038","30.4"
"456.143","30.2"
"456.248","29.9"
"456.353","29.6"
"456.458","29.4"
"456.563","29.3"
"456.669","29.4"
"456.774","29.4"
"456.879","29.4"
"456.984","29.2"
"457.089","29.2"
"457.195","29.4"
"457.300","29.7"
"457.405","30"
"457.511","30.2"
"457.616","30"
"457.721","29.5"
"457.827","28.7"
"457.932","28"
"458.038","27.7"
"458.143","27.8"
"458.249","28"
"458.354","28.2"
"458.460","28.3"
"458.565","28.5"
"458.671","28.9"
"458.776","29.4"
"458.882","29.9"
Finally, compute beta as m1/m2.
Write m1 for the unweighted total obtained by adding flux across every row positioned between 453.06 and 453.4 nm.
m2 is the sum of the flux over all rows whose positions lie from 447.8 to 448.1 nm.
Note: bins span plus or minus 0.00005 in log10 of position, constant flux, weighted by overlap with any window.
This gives 0.84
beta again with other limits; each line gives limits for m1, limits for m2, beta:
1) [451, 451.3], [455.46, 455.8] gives 1.04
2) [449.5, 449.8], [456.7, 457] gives 0.88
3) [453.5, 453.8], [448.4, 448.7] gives 0.87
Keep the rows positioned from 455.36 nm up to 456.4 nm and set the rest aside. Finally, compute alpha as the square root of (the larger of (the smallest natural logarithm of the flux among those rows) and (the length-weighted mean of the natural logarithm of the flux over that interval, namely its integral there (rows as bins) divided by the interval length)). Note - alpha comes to 1.837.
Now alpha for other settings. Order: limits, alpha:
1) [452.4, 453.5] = 1.765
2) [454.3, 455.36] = 1.805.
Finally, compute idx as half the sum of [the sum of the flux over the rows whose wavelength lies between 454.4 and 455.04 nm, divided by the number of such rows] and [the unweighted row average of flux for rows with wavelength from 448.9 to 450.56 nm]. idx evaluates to 26.3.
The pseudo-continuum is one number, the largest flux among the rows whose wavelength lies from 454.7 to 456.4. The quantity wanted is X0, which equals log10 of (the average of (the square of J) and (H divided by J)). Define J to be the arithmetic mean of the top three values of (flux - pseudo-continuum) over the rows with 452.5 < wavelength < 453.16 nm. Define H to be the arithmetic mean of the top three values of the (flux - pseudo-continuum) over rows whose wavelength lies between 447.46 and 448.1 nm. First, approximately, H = -4.0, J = -7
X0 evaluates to 1.4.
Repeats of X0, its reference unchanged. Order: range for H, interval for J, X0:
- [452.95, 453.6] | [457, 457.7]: 1.1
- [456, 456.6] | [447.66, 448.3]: 1.0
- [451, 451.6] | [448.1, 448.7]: 0.7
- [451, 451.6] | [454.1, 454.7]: 0.6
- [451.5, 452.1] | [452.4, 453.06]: 1.2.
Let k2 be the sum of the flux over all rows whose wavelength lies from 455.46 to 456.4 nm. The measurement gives 265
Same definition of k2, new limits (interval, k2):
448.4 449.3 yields 240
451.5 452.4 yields 250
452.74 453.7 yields 197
